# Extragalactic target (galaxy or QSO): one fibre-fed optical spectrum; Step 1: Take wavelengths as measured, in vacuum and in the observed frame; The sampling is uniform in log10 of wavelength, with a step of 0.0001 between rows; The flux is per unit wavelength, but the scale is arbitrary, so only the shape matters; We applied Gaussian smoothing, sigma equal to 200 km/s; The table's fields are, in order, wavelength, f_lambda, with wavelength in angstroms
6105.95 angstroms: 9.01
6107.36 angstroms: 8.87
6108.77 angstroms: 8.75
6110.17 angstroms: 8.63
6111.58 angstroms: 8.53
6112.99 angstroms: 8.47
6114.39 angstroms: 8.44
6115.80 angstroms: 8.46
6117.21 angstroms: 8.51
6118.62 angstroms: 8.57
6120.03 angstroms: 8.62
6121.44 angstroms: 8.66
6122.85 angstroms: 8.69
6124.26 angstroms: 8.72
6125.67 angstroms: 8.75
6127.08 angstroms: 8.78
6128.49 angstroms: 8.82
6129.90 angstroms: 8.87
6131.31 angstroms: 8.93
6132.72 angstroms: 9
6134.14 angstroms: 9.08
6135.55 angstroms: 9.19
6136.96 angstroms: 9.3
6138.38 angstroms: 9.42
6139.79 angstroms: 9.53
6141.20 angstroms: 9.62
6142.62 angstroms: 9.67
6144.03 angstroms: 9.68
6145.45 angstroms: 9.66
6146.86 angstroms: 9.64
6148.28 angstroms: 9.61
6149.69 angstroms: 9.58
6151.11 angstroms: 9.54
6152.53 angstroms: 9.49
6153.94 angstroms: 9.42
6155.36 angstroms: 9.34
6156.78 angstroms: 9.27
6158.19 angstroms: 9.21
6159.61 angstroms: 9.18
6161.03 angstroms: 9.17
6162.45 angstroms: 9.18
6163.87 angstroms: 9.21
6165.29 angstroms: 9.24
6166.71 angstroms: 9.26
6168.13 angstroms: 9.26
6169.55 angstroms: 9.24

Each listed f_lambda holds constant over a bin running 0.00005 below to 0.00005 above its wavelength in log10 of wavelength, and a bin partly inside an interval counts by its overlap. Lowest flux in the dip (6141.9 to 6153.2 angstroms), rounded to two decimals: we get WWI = 9.49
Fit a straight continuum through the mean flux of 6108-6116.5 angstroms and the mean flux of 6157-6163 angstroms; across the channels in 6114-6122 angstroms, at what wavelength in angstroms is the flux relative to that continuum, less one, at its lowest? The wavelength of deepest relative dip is 6114.39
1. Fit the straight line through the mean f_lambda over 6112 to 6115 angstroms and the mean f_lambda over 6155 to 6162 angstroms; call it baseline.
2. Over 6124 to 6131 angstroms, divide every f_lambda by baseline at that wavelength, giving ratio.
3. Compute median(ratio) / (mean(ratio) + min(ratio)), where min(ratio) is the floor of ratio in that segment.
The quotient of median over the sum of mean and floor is 0.500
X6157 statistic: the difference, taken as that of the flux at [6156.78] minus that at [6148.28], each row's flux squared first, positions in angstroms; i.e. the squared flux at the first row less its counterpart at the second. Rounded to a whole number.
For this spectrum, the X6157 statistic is -6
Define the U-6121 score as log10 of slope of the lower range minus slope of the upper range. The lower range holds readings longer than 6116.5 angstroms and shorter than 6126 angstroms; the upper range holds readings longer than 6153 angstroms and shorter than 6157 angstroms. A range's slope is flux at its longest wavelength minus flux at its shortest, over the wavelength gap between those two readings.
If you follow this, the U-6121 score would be -1.1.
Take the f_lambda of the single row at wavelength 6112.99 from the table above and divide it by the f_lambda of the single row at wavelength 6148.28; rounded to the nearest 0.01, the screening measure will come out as 0.88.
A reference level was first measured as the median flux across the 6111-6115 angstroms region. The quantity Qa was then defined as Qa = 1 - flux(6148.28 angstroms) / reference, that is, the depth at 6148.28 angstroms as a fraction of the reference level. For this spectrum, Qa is -0.13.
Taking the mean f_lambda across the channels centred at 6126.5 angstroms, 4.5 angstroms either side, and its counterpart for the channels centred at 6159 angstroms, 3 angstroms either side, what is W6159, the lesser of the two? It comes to 8.8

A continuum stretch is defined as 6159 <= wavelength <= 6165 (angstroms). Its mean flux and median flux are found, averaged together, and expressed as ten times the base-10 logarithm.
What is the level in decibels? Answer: 9.6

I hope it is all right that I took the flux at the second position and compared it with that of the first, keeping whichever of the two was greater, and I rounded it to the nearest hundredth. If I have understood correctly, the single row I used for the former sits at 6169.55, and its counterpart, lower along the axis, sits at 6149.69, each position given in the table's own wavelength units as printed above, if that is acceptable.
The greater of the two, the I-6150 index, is 9.58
